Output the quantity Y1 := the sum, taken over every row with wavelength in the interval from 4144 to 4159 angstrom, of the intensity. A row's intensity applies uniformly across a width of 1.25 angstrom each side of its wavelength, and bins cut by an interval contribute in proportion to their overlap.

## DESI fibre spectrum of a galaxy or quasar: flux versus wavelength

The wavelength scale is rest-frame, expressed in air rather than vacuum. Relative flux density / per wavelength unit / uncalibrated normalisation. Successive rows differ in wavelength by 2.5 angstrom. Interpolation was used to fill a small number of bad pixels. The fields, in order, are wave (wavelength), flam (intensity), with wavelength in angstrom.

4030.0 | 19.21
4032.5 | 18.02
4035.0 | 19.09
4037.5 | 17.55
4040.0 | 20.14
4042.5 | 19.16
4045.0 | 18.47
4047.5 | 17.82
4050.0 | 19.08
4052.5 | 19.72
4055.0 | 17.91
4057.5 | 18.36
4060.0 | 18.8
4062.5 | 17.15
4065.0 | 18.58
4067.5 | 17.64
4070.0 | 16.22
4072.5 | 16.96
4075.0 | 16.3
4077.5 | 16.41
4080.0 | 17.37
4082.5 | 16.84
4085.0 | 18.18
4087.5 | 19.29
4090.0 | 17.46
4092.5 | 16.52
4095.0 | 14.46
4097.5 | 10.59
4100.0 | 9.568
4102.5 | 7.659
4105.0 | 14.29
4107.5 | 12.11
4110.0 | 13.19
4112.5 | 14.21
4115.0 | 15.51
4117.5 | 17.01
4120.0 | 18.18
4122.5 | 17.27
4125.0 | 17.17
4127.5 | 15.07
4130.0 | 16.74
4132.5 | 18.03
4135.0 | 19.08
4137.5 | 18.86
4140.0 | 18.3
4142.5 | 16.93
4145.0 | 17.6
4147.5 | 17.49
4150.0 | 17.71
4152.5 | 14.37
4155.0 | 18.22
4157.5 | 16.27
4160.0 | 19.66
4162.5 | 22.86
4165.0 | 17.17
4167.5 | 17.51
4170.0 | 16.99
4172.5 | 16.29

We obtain 102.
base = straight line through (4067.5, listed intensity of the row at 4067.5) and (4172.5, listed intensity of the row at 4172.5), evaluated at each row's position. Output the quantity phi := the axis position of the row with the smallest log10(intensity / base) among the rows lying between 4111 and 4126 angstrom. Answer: 4112.5 angstrom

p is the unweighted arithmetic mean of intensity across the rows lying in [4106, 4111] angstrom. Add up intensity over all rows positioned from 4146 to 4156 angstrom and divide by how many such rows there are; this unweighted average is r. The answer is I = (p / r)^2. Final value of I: 0.56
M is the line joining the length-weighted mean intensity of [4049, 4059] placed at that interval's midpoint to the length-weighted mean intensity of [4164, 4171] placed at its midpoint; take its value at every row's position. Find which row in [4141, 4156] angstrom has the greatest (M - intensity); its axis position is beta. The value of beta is 4152.5 angstrom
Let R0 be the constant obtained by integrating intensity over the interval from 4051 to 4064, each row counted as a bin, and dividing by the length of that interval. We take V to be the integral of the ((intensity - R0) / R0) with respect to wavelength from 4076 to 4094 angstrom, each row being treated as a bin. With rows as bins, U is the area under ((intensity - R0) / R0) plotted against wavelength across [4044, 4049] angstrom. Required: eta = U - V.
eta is 0.9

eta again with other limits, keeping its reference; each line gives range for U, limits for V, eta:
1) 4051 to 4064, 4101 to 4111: 3.6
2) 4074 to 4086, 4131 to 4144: -0.8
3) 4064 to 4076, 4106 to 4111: 0.7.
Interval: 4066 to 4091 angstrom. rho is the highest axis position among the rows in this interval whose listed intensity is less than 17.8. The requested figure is 4090.0 angstrom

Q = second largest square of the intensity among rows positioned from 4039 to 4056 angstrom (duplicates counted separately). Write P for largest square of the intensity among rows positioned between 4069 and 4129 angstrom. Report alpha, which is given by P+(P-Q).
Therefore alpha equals 355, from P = 372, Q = 389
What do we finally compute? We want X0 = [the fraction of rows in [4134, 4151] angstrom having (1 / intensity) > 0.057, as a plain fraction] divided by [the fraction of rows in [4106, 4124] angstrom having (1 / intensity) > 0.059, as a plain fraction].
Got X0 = 0.5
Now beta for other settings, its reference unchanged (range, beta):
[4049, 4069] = 4062.5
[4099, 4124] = 4102.5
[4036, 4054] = 4037.5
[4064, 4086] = 4070.0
